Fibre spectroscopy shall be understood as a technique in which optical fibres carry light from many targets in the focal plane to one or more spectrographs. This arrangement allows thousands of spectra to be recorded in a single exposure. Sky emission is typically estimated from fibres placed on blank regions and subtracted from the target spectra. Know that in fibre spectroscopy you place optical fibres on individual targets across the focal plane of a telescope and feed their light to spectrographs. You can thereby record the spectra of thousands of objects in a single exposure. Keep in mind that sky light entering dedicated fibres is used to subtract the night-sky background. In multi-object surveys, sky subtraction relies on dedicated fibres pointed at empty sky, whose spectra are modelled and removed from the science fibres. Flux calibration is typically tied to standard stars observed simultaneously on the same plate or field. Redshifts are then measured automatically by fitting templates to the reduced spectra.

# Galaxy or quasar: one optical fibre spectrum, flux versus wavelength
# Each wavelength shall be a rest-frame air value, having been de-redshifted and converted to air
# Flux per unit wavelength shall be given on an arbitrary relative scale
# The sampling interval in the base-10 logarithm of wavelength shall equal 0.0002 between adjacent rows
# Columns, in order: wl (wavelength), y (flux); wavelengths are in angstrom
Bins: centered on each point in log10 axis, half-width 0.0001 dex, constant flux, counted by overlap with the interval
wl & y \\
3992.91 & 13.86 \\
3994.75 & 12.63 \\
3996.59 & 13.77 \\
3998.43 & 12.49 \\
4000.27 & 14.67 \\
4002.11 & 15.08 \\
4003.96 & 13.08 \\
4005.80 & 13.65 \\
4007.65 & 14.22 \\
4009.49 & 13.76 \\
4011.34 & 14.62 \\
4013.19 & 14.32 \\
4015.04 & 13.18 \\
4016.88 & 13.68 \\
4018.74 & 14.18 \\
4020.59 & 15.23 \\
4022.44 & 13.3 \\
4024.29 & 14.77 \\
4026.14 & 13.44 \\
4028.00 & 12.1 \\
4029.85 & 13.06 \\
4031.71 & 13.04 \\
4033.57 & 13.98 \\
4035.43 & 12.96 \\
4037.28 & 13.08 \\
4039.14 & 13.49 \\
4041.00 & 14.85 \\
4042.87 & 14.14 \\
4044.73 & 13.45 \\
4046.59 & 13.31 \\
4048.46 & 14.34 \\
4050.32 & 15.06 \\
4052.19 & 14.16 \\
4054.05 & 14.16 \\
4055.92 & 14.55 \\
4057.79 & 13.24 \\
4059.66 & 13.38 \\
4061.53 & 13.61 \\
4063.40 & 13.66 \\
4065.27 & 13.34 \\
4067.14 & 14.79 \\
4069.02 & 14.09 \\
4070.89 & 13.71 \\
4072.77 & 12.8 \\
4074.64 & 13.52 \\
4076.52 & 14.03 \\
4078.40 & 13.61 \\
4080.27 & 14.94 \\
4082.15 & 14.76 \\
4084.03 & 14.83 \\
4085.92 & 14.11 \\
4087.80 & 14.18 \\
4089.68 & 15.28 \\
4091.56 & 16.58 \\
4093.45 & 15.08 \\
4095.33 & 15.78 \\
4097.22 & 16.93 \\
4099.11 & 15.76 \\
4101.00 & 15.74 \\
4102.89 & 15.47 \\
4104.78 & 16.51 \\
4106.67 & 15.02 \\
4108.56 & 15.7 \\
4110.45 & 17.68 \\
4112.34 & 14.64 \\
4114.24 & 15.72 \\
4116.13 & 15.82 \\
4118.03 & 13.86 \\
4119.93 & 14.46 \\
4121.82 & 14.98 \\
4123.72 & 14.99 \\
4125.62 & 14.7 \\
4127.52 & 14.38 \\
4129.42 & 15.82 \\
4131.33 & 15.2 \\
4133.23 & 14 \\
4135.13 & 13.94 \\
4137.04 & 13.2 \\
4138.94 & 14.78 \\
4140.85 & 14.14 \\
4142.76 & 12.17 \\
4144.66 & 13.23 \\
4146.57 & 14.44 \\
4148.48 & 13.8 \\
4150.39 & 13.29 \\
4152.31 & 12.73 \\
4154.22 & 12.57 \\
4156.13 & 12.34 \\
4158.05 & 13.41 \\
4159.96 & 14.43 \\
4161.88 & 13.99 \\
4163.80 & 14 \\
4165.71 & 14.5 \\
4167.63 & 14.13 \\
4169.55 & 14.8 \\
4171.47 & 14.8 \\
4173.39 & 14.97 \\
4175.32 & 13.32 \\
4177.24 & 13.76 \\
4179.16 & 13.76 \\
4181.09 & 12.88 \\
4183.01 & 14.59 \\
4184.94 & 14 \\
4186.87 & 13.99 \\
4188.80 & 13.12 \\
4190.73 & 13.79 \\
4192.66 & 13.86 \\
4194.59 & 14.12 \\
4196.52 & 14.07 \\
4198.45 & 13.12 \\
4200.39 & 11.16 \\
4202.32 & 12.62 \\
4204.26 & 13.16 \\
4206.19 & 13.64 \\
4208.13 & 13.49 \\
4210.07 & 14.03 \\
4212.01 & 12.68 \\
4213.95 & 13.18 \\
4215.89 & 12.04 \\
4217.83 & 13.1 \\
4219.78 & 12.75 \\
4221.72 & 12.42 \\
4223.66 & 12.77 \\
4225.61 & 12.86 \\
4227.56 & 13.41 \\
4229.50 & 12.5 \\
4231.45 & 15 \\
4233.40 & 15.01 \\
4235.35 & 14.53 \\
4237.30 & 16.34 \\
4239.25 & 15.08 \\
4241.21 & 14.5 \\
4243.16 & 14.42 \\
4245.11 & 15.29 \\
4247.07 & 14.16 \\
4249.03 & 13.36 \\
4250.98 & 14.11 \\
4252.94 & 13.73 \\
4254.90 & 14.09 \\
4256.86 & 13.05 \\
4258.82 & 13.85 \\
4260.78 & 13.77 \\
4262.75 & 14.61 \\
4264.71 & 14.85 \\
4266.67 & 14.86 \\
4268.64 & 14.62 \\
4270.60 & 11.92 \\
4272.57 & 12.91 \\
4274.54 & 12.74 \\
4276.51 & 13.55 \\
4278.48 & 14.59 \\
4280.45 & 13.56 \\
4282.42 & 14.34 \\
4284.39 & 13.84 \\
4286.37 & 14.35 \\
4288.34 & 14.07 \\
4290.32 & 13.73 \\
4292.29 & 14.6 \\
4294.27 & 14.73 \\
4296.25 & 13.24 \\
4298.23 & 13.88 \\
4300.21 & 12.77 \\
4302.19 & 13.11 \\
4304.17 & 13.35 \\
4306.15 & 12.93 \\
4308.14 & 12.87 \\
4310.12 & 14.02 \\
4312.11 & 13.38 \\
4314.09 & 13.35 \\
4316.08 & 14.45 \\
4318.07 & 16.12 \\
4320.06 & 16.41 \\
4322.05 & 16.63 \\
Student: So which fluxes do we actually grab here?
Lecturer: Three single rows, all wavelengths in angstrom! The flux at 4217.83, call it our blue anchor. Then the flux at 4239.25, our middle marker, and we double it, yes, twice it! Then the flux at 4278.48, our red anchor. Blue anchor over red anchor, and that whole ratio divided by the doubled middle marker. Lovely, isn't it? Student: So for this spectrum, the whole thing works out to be 0.0298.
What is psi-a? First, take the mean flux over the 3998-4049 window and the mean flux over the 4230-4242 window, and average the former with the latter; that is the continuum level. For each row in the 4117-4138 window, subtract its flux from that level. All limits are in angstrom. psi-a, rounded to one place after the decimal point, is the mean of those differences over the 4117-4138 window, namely -0.1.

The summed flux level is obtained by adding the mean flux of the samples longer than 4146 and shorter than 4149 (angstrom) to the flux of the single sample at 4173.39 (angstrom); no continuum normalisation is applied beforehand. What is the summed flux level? 29.1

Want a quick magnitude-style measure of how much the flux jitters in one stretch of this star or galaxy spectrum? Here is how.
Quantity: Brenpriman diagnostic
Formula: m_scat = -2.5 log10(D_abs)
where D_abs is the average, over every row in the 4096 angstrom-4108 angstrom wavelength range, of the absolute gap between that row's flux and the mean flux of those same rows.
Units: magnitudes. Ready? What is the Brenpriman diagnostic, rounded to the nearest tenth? 0.7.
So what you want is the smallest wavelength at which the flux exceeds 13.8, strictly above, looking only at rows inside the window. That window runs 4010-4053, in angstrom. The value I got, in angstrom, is 4011.34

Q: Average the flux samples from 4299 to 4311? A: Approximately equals 13.2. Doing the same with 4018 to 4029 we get 13.8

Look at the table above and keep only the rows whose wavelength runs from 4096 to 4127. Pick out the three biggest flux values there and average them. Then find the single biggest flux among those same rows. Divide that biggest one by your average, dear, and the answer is 1.04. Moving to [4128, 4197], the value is 1.03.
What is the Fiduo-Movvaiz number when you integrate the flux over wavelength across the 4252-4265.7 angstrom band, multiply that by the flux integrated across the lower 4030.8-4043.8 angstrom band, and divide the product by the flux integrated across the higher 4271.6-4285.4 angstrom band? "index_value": 181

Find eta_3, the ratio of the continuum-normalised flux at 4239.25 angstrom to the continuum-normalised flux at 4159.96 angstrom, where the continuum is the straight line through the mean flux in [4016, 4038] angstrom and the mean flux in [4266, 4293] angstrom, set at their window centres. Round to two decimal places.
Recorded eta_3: 1.04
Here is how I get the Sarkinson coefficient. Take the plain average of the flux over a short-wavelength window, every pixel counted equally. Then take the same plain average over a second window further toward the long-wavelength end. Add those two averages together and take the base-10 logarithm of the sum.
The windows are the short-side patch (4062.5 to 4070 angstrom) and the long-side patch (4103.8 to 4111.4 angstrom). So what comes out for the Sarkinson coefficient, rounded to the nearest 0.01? 1.48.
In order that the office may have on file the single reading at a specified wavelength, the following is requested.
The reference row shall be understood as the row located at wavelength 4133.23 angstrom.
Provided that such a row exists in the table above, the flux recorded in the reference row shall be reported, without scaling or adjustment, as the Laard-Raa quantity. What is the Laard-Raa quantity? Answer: 14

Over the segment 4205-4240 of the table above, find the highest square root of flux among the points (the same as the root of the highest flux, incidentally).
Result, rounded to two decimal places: 4.04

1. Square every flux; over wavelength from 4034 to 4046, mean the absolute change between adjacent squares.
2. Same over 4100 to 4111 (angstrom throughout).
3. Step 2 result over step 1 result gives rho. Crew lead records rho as 1.9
